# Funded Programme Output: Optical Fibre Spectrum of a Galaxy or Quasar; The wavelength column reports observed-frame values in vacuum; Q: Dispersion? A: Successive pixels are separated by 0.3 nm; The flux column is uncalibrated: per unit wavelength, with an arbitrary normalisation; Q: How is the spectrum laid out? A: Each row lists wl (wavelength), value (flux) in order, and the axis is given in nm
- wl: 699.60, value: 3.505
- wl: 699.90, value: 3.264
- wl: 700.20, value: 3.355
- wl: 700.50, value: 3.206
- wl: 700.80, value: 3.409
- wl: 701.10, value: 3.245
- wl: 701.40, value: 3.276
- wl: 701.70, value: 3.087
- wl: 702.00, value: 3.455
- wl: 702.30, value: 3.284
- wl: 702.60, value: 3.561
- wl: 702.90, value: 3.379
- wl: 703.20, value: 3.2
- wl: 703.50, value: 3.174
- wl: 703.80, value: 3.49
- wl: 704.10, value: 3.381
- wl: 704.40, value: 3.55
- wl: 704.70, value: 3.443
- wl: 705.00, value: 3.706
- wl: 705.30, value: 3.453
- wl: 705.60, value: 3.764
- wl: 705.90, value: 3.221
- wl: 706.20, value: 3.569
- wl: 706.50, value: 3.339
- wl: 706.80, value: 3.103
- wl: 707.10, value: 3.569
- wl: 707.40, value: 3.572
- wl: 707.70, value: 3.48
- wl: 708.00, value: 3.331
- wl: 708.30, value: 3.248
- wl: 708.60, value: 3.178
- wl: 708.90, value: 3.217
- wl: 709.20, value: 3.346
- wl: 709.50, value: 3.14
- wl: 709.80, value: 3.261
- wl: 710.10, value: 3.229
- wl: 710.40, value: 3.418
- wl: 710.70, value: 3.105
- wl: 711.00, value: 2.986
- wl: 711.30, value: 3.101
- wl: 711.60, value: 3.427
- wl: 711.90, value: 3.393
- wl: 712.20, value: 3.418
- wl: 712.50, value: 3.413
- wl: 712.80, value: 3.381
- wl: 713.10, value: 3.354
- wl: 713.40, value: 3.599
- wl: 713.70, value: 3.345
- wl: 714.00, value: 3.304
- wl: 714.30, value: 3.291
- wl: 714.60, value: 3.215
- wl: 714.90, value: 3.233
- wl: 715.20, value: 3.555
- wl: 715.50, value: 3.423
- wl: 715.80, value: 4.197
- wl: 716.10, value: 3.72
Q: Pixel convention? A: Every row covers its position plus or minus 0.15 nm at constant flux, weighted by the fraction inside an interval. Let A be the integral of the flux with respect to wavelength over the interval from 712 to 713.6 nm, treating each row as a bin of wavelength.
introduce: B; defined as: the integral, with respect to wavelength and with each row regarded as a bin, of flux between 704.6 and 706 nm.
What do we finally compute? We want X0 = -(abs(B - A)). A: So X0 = -0.5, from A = 5.5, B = 4.9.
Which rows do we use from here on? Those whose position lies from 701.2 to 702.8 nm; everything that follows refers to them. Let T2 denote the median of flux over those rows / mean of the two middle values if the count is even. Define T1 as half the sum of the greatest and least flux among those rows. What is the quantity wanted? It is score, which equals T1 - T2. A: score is 0.04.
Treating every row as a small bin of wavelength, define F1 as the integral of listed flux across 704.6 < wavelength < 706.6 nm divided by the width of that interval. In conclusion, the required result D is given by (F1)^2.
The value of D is 12.3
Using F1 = 3.50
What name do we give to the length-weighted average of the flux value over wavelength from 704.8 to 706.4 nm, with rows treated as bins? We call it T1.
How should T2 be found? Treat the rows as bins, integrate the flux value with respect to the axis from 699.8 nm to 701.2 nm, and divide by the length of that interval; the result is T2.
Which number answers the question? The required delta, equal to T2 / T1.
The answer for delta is 0.93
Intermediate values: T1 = 3.53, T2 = 3.30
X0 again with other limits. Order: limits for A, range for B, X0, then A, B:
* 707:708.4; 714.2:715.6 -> -0.1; 4.8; 4.7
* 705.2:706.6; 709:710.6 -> -0.4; 4.9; 5.2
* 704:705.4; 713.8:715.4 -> -0.4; 4.9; 5.3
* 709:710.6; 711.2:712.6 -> -0.5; 5.2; 4.7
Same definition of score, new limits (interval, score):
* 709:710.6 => 0.02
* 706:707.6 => -0.23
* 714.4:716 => 0.28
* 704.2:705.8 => 0.05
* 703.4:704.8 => -0.08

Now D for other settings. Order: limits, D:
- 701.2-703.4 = 11.0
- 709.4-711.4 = 10.1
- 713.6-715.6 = 11.1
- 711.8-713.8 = 11.7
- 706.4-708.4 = 11.4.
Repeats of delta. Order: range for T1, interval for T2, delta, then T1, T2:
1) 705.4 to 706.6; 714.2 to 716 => 1.01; 3.48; 3.50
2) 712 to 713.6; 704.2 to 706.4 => 1.03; 3.43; 3.52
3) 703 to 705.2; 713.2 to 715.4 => 0.98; 3.42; 3.36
